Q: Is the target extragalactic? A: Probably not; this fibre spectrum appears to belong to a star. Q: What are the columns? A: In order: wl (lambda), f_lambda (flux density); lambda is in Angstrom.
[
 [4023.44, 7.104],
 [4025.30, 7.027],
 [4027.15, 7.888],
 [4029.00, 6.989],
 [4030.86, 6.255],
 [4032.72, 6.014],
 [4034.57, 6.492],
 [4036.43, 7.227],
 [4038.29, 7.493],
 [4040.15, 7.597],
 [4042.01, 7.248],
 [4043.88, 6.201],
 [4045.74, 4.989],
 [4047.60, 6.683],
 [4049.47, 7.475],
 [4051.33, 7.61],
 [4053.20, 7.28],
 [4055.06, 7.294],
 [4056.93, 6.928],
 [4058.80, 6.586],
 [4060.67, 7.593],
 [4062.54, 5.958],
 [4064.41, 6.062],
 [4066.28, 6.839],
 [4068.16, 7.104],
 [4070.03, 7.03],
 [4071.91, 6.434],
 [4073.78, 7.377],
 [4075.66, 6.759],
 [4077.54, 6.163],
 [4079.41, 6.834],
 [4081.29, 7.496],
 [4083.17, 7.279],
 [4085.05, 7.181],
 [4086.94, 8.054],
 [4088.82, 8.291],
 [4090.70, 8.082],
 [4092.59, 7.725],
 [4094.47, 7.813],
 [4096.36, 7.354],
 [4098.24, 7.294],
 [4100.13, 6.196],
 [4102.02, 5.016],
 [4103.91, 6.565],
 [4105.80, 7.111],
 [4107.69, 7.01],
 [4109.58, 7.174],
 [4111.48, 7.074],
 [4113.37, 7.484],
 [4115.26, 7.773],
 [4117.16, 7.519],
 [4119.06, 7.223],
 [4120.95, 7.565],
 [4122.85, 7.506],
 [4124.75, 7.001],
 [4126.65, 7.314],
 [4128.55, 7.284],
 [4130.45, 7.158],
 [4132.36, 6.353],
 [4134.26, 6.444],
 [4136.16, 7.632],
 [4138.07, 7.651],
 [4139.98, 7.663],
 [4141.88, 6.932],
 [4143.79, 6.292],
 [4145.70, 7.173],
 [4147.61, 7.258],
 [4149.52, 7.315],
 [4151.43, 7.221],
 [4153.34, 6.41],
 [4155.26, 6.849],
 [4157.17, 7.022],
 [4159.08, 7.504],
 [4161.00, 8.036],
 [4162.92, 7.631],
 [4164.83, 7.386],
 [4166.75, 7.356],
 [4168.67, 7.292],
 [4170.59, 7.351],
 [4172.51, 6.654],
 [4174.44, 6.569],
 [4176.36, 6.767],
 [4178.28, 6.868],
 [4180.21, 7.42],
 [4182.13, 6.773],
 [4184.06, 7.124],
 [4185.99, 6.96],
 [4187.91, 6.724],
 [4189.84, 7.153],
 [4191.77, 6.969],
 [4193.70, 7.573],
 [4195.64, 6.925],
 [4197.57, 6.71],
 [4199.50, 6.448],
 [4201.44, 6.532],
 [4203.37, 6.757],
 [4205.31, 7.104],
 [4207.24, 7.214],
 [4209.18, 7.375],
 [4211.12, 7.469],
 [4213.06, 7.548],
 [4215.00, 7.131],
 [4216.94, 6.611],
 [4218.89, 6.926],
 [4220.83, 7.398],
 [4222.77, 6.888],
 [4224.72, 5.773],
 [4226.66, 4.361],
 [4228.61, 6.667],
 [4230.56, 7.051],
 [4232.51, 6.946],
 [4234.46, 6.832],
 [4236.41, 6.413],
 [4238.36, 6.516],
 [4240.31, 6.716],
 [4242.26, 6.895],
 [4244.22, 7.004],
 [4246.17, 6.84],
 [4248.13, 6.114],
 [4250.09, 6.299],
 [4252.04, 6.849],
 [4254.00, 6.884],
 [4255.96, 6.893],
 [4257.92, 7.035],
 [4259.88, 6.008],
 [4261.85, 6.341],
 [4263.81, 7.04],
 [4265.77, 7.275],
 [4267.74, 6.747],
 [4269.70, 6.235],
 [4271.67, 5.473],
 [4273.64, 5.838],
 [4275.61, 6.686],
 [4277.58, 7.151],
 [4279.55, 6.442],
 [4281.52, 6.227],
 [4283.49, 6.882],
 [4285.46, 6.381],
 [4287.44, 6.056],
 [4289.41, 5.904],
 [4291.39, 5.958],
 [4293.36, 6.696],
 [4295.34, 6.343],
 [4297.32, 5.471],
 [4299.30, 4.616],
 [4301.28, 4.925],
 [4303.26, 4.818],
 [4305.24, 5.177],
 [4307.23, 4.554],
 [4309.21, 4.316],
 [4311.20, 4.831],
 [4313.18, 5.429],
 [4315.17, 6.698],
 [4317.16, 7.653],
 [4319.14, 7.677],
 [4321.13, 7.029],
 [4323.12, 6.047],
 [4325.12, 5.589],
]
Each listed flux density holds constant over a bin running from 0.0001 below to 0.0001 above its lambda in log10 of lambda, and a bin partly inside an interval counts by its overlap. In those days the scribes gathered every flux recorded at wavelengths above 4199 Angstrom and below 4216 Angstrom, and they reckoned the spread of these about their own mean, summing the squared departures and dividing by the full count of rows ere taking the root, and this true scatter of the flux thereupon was 0.38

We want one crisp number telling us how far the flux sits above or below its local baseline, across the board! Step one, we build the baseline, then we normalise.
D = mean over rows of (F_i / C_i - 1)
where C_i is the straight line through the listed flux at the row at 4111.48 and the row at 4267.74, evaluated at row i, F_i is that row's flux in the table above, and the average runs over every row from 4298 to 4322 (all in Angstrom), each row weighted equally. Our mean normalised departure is -0.15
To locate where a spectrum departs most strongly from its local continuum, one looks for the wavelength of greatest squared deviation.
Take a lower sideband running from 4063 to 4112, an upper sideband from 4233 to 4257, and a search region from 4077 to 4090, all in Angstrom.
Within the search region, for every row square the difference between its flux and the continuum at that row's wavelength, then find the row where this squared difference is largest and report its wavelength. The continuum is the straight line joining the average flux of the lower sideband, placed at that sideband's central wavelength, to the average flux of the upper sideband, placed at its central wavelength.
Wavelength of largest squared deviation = 4088.82 Angstrom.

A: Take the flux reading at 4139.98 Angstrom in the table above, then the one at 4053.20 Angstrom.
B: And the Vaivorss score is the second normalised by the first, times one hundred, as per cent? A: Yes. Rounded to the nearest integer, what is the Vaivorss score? 95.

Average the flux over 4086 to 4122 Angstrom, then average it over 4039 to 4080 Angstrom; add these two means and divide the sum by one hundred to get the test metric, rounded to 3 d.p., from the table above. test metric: 0.141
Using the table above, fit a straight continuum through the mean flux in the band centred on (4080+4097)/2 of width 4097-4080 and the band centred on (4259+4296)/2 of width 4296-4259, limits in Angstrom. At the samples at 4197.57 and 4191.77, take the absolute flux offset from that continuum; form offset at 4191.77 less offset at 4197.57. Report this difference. -0.22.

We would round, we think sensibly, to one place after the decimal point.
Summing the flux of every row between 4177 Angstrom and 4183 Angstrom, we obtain 21.1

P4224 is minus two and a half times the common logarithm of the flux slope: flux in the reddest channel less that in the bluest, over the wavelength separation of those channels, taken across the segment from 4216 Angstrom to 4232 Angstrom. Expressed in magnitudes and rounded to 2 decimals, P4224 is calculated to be 3.73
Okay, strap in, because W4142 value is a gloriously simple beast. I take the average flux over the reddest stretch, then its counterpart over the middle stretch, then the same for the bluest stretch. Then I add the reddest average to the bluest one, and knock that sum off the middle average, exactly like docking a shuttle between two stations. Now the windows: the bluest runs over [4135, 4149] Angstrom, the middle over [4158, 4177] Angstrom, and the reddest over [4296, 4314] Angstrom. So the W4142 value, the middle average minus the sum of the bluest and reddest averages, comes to -4.88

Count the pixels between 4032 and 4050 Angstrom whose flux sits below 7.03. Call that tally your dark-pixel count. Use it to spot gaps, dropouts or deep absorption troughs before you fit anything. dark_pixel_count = 5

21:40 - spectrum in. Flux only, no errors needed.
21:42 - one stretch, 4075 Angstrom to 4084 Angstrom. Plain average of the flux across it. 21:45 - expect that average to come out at 6.91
